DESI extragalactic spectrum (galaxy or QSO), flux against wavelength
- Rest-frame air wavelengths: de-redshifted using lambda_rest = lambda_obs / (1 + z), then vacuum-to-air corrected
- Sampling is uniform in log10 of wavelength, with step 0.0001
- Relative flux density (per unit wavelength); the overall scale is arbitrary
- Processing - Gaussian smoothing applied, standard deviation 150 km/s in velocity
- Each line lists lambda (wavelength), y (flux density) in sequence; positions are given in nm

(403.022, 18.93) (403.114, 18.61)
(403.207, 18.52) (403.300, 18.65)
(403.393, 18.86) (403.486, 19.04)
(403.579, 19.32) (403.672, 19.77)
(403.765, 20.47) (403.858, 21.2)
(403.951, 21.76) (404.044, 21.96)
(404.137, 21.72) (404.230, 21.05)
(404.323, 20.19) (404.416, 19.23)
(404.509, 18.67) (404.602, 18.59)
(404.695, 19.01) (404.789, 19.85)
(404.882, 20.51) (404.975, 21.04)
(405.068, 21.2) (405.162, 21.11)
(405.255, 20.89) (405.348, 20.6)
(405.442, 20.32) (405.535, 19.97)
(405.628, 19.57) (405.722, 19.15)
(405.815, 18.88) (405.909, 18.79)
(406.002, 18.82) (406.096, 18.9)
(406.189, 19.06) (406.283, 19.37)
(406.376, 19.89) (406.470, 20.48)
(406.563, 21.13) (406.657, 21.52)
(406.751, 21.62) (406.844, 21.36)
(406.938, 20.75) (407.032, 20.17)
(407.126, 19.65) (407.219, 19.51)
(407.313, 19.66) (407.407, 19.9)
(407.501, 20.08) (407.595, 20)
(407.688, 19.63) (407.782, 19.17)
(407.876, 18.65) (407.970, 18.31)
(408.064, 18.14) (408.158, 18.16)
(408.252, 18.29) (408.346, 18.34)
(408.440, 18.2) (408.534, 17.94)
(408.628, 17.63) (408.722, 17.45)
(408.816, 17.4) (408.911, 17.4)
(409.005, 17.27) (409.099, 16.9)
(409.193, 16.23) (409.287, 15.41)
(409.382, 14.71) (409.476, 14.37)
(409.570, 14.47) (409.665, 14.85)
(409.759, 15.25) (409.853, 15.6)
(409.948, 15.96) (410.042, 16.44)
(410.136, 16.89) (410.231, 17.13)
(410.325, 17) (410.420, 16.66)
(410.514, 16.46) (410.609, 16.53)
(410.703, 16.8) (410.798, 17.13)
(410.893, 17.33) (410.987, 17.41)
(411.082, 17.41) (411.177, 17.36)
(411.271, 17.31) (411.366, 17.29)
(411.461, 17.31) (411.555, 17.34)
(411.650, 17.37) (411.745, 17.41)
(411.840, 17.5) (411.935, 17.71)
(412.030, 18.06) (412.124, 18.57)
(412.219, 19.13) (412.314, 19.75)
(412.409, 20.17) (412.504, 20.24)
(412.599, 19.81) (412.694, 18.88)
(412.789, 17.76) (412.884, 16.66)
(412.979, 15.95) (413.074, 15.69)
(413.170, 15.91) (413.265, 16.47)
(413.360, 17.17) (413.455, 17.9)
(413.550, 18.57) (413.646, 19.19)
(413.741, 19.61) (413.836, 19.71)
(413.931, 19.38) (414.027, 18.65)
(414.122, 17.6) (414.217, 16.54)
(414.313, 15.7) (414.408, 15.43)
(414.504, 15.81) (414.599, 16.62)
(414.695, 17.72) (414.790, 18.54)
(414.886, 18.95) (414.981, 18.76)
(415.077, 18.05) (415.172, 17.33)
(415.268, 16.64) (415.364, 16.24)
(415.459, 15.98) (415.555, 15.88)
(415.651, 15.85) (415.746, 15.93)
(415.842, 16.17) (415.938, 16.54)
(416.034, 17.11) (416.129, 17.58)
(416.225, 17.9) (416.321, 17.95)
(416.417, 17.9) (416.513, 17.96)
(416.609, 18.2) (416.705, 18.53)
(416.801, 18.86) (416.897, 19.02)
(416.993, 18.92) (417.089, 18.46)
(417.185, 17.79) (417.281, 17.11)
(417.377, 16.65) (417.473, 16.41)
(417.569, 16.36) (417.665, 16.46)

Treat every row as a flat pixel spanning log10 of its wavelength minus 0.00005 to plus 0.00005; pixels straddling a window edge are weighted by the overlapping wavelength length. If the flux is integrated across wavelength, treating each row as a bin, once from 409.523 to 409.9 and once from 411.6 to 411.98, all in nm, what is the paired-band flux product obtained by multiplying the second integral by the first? 38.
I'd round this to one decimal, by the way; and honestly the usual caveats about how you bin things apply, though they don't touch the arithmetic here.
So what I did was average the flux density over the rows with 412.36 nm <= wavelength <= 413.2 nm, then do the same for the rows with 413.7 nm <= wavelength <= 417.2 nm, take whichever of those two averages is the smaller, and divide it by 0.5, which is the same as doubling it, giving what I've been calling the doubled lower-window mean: 35.1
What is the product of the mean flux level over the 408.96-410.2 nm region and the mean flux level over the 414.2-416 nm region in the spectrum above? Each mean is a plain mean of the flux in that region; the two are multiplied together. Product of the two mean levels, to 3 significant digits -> 264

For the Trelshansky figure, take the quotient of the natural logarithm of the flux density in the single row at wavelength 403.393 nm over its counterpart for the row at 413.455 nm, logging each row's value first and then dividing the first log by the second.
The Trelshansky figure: 1.02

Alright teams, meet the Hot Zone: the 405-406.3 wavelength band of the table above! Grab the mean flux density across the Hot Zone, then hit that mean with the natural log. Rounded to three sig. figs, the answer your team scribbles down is 2.98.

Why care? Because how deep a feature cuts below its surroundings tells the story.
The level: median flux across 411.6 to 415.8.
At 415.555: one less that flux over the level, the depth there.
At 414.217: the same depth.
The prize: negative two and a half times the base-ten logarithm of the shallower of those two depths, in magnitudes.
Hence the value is 3.0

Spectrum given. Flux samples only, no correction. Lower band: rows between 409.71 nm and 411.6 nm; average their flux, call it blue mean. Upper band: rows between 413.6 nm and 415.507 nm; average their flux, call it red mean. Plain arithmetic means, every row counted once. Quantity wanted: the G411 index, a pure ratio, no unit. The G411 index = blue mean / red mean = 0.96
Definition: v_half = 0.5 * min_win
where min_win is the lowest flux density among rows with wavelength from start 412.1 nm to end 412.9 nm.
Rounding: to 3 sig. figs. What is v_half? 8.33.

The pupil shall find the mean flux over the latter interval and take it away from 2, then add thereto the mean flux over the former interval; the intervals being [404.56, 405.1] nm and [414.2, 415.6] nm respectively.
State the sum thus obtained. 5.1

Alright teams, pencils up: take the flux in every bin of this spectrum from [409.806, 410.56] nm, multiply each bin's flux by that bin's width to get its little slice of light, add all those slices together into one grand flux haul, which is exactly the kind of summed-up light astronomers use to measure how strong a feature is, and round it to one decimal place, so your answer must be 12.5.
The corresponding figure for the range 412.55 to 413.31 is 13.0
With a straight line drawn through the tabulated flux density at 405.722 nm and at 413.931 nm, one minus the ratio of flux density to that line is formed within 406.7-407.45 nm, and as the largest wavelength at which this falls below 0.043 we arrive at 407.407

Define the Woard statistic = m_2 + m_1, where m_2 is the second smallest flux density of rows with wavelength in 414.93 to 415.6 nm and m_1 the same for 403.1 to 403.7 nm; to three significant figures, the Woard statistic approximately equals 34.6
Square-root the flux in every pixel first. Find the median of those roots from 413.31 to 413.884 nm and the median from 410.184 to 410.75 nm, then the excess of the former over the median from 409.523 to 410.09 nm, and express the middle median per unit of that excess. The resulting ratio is 10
